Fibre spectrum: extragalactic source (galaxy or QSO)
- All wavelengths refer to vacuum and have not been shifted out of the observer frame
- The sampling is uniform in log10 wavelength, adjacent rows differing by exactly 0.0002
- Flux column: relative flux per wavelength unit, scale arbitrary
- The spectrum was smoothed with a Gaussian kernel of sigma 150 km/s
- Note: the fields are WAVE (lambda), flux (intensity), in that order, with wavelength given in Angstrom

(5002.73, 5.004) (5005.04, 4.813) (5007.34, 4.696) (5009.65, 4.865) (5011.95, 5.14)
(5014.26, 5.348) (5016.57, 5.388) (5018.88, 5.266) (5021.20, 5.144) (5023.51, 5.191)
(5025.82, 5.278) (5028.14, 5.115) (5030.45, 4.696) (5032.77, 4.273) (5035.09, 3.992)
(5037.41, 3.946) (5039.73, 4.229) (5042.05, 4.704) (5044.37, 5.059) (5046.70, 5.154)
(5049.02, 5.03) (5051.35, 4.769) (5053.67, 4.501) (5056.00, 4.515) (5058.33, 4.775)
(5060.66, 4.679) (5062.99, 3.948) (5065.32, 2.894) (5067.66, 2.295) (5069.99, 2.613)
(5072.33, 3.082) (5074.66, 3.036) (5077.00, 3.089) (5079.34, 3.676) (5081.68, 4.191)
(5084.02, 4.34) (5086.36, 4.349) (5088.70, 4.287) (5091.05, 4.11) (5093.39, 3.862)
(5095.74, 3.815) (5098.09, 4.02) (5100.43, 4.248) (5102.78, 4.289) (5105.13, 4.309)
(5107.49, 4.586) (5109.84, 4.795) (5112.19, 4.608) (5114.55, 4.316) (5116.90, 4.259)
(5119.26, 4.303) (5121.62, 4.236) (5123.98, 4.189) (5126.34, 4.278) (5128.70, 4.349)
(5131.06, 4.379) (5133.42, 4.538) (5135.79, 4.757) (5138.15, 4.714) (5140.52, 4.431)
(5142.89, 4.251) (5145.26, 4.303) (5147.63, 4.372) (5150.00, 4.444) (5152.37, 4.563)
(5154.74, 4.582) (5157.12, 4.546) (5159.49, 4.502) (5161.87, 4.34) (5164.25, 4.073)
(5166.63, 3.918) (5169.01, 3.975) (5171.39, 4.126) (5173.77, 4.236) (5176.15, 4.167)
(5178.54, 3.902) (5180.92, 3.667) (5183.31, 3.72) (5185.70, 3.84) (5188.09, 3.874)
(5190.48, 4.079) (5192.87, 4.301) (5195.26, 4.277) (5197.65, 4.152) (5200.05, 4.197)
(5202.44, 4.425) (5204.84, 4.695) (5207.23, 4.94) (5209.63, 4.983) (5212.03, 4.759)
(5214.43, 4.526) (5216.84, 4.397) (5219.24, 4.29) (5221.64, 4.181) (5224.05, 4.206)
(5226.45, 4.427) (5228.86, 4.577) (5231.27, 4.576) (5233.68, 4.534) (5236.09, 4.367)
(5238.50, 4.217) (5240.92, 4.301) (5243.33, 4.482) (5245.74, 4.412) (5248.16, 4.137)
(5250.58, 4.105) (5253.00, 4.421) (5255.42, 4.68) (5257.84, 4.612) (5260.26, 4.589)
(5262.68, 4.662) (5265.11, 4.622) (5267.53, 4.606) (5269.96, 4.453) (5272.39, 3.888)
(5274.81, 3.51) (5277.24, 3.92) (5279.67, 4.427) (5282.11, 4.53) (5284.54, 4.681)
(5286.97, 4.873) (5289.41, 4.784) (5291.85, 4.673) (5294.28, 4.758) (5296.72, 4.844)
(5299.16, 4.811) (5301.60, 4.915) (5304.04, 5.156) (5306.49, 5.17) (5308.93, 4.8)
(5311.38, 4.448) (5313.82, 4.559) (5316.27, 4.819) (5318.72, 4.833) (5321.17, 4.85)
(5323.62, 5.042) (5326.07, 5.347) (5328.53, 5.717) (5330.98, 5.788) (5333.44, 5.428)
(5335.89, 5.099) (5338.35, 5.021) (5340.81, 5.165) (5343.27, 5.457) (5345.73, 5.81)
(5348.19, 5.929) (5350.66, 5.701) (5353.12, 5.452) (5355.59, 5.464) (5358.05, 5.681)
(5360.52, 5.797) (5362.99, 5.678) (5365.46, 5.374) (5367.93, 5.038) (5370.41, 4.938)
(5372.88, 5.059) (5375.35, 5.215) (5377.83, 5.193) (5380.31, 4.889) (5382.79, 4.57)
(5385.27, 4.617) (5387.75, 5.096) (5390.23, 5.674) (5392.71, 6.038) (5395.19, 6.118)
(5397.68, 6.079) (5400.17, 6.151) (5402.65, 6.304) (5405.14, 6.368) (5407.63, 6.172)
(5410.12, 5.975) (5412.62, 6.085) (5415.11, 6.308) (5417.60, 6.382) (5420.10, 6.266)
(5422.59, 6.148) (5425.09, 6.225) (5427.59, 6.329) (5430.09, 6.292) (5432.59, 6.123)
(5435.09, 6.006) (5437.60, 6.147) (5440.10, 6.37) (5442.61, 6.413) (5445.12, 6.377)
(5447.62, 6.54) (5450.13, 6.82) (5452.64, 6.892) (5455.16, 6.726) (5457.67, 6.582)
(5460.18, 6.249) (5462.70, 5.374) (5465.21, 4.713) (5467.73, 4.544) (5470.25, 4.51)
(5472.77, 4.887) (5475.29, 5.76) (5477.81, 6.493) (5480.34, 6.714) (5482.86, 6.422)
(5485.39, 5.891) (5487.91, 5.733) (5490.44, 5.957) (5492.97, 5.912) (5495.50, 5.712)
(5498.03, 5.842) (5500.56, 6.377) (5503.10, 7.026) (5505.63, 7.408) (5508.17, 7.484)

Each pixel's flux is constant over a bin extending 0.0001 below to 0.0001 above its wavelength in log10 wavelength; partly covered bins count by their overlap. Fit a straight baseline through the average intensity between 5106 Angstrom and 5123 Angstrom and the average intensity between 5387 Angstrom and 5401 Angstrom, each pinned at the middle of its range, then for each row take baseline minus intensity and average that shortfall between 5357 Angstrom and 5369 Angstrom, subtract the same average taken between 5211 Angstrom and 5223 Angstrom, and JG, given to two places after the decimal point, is -0.34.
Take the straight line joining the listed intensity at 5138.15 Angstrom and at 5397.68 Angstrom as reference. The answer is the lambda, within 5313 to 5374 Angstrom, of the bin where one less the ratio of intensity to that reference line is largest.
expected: 5313.82 Angstrom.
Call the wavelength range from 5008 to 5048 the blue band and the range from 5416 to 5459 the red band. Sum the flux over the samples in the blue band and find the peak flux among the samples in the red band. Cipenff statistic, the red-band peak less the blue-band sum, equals -76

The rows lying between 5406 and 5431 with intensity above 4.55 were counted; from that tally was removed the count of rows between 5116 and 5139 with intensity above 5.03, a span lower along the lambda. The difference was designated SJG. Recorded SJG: 10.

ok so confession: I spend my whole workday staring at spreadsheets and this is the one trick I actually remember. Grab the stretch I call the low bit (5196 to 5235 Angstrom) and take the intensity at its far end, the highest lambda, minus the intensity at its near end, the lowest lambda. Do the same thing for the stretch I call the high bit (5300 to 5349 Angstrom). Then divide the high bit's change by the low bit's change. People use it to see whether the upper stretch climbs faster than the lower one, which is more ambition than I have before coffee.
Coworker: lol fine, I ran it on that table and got 2.7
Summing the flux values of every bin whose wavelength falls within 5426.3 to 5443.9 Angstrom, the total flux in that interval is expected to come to 44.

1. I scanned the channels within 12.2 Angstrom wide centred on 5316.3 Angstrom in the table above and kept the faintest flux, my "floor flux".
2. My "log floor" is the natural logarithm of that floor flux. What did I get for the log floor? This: 1.49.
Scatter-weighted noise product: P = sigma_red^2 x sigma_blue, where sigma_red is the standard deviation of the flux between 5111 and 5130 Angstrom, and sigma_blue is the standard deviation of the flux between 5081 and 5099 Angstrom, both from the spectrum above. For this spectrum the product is 0.003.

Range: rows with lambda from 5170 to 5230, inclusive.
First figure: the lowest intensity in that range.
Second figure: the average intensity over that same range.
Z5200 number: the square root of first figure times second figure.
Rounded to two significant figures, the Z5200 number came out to 4.0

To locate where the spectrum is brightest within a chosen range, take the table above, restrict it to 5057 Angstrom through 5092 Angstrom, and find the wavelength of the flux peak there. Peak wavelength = 5058.33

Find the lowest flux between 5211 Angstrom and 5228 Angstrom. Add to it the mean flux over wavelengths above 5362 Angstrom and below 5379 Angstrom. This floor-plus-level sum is 9.4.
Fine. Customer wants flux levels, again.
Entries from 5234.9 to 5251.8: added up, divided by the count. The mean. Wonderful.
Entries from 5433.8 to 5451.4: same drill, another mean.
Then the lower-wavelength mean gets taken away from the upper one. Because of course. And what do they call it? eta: 2.1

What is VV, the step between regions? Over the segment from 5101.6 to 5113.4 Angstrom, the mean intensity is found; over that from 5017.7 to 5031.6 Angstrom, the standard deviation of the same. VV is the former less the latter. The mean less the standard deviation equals 4.3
